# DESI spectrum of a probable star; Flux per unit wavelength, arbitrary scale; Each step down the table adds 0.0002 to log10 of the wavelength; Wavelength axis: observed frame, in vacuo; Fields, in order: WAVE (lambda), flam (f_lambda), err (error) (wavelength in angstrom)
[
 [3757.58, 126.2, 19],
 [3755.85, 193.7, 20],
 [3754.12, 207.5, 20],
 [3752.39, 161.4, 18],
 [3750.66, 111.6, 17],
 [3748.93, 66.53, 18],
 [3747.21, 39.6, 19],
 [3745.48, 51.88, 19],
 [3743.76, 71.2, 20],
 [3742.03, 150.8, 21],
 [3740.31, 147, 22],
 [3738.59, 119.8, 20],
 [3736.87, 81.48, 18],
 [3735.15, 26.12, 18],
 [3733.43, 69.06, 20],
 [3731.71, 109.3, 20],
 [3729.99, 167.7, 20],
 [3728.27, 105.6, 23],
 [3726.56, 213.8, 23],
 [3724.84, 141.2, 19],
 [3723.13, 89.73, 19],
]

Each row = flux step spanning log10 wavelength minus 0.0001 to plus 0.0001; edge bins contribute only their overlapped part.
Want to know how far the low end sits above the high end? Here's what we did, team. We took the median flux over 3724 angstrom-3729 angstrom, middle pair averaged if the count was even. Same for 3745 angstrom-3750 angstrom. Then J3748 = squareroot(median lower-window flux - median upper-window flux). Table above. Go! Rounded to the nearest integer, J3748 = 9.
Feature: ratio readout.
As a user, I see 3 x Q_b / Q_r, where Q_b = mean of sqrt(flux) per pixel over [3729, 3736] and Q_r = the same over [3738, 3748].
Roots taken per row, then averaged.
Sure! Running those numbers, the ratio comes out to 2.9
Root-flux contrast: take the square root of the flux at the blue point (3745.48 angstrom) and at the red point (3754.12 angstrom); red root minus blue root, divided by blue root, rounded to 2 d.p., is 1.00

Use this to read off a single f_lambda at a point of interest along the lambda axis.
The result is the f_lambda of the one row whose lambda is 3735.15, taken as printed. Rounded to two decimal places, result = 26.12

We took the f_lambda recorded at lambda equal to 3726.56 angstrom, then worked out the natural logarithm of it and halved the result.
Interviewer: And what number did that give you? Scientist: 2.68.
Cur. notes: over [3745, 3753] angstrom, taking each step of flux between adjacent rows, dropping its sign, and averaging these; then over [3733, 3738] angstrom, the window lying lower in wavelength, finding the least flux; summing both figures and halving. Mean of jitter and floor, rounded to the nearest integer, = 30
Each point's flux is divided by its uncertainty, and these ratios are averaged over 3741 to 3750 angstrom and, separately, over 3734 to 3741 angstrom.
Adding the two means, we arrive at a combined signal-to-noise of 8.5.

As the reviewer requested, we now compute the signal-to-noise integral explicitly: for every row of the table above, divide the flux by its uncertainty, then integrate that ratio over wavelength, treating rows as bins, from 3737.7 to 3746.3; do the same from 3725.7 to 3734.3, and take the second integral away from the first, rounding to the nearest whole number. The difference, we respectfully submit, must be -9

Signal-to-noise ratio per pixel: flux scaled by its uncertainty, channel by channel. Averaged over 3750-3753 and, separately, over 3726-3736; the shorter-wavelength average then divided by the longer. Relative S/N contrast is 0.7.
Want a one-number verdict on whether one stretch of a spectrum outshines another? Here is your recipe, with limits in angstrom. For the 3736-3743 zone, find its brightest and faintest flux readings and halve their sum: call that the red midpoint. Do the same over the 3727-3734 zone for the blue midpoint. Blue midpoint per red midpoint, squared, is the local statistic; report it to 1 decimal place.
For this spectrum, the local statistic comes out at 1.0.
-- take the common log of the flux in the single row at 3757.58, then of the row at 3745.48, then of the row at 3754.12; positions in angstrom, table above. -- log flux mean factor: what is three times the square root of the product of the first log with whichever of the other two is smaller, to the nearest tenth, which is 5.7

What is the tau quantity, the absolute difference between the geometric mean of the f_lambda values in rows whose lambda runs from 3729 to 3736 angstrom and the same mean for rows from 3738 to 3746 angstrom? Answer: 24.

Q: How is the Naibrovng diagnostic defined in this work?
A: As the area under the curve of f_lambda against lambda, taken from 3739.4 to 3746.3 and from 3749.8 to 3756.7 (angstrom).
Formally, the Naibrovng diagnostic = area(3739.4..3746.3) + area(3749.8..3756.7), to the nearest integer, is 1891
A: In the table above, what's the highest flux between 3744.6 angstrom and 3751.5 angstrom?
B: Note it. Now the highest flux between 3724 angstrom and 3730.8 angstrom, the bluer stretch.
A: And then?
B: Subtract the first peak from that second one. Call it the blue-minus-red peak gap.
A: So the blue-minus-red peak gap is 102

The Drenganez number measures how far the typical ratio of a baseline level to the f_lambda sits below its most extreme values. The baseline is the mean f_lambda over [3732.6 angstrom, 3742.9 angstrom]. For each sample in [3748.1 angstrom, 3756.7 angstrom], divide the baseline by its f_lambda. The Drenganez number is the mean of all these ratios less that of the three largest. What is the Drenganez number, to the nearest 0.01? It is -0.20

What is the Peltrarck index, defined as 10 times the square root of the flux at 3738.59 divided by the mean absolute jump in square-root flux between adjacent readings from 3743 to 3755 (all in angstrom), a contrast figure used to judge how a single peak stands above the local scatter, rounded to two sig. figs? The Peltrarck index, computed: 64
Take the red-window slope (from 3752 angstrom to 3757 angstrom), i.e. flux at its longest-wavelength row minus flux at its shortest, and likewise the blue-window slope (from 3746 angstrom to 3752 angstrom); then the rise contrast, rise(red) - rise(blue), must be -40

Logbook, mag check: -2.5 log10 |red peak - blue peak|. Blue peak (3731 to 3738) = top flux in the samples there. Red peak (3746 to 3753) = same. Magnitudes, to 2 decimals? -4.29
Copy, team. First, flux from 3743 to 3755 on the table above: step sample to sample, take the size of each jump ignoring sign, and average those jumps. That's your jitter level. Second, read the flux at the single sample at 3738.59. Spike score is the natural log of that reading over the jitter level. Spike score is 1.28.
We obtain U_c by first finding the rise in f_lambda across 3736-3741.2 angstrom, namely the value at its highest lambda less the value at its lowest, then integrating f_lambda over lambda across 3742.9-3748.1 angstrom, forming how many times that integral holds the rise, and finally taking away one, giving 3.3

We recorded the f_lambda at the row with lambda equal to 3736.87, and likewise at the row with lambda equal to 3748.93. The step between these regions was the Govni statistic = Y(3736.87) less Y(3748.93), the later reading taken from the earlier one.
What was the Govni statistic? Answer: 15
